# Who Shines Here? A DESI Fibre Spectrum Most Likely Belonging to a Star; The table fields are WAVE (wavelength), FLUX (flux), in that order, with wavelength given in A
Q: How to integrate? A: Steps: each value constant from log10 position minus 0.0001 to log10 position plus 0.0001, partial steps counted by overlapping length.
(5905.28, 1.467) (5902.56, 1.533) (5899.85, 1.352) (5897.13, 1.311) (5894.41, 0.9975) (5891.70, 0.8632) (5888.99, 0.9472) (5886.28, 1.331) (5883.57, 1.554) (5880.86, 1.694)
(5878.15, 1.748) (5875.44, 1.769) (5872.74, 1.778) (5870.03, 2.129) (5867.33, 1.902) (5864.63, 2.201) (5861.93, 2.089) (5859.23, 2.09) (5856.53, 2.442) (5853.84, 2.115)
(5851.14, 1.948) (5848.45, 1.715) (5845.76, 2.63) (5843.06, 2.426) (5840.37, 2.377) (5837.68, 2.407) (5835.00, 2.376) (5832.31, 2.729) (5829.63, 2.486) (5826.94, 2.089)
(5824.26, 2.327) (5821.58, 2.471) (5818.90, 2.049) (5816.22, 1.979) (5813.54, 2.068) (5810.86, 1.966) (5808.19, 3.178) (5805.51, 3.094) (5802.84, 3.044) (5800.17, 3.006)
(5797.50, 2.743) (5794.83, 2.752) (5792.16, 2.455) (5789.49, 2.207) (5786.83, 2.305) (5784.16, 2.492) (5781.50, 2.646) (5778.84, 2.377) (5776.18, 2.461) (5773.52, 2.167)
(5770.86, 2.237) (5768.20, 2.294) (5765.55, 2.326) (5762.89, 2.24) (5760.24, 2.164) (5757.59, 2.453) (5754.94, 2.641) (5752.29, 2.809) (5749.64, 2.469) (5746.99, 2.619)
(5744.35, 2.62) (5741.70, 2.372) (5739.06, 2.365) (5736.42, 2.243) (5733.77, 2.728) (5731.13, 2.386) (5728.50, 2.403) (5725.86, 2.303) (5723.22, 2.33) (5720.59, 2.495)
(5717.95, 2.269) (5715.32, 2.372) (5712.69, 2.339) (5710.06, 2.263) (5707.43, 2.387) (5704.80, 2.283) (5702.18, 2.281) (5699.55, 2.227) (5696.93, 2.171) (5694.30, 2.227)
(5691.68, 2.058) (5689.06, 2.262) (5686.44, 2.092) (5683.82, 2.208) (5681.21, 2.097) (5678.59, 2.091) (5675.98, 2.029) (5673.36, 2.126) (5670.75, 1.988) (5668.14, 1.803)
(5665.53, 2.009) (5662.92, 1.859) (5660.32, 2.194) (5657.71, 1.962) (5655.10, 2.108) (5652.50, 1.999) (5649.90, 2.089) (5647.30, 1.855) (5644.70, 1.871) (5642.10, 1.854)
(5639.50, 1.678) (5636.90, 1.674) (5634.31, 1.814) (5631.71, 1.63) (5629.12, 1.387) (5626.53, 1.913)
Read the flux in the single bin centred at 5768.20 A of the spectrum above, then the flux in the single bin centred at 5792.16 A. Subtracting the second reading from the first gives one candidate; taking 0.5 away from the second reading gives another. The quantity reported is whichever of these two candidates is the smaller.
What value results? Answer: -0.16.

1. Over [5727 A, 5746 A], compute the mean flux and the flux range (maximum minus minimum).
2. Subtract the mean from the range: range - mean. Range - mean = -2.0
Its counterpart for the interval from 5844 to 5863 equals -1.2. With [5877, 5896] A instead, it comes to -0.4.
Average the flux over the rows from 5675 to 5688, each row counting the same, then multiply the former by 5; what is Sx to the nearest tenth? 10.5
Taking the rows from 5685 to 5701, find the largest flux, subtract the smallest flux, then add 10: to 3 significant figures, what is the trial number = 10.2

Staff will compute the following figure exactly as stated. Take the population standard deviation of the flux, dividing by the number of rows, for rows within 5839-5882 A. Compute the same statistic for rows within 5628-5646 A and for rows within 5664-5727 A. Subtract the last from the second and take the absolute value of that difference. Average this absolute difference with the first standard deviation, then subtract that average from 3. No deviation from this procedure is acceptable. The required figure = 2.86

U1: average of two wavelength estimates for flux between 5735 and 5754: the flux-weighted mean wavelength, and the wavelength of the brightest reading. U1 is 5748.5 A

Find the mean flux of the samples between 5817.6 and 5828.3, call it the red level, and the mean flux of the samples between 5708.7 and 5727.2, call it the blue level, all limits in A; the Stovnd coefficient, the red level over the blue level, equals 0.96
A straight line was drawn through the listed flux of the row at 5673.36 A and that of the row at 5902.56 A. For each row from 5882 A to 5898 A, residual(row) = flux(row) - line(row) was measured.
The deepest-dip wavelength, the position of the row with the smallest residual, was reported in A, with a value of 5891.70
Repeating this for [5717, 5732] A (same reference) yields 5717.95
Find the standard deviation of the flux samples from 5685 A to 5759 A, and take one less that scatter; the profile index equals 0.82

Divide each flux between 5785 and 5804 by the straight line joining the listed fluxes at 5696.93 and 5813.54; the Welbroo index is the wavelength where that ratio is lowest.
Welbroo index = 5789.49 A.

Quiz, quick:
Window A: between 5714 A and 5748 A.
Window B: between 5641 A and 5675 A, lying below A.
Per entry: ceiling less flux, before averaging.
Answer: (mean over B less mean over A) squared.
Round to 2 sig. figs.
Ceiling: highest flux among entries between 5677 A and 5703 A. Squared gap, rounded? 0.20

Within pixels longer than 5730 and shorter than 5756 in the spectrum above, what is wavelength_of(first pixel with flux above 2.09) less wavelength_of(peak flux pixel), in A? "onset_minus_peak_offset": -21.2 A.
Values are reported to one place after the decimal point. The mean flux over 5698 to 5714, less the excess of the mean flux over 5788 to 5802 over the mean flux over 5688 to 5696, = 1.8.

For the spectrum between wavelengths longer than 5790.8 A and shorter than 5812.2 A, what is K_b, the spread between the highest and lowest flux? 1.2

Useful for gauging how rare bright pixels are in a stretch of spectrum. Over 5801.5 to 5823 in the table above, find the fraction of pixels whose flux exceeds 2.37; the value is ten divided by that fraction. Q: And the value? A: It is 20.0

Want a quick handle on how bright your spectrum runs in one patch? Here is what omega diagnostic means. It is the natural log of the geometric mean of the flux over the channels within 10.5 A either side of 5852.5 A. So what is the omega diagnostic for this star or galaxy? 0.77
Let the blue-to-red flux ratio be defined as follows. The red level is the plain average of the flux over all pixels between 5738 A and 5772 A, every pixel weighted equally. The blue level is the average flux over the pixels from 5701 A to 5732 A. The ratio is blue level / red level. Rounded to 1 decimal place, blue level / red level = 1.0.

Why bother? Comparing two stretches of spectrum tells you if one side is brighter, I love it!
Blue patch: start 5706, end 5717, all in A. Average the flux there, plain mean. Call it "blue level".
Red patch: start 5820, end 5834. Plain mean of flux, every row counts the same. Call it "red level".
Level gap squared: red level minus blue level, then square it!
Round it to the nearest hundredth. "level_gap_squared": 0.01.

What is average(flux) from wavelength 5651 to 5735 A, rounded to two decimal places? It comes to 2.20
